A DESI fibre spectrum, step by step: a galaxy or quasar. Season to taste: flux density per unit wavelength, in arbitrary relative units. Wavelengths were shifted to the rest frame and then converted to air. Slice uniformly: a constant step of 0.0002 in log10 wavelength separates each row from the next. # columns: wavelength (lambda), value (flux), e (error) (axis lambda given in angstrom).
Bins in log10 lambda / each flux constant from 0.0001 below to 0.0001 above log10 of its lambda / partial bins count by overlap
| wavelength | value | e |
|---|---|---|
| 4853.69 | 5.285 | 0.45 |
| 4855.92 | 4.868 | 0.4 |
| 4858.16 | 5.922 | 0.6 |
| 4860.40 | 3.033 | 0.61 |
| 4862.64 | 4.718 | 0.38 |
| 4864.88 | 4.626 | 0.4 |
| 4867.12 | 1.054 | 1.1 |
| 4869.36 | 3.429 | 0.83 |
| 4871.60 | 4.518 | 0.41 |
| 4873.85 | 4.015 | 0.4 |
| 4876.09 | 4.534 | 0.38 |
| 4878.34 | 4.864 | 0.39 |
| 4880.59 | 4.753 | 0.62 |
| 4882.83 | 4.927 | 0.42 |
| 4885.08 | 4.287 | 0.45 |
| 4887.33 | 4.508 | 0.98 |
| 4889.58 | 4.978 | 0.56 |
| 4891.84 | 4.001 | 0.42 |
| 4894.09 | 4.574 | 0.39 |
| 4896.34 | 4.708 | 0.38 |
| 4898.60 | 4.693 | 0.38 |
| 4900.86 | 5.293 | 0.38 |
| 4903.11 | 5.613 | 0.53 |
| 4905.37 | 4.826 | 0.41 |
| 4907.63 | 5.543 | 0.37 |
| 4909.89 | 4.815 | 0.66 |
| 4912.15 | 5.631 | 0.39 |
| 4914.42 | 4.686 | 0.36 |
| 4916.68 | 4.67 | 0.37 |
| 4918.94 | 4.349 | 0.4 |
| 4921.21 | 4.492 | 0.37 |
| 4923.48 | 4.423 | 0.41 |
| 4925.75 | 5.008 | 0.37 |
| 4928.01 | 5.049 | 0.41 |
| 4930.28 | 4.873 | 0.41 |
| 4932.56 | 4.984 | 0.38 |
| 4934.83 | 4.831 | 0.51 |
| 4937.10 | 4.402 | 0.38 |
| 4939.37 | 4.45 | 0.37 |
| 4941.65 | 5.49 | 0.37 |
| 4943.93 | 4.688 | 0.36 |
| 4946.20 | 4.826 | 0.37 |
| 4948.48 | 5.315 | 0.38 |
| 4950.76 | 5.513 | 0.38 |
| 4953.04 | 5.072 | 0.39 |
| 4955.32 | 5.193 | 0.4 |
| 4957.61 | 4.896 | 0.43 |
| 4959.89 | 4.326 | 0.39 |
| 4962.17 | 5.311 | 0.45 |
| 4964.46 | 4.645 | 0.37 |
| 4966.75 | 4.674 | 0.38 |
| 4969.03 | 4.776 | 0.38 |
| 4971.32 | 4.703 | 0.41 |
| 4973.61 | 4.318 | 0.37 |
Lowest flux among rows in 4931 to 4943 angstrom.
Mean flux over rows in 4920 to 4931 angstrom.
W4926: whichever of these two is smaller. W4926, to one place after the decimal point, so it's 4.4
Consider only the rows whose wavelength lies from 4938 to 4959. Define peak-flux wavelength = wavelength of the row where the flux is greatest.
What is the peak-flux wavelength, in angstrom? 4950.76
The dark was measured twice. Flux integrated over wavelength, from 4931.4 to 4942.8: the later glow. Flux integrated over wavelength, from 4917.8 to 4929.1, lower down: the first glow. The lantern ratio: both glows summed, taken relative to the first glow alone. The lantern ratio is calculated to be 2.04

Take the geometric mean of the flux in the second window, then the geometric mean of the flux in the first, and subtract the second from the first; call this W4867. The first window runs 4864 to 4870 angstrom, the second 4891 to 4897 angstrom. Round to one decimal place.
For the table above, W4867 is -1.9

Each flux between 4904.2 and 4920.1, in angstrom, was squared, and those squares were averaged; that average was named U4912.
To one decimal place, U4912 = 24.5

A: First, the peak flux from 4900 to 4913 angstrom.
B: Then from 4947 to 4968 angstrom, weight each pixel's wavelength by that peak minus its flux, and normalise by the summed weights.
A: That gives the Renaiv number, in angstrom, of 4959.8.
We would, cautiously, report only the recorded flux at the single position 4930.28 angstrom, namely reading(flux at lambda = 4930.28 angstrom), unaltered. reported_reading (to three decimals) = 4.873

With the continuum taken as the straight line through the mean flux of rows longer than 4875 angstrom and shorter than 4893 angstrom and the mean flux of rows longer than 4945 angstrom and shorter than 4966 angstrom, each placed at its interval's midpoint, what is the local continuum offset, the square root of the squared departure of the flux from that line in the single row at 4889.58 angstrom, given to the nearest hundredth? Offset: 0.34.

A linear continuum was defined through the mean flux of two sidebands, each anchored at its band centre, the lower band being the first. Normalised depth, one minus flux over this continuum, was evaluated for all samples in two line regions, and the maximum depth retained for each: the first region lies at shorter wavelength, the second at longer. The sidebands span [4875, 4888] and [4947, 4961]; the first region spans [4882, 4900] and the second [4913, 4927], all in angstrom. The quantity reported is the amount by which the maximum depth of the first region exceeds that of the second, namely 0.05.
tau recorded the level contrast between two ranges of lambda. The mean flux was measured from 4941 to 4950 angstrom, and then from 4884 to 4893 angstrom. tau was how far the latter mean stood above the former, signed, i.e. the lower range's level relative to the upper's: -0.6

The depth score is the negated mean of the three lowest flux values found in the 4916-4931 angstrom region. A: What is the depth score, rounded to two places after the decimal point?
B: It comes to -4.42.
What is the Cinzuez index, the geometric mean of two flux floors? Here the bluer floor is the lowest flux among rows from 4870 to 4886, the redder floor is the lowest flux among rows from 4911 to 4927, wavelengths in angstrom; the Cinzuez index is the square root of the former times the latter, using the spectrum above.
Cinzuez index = 4.18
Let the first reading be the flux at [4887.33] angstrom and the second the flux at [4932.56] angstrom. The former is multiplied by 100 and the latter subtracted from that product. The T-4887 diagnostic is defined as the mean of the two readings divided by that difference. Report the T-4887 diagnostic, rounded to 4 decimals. 0.0106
